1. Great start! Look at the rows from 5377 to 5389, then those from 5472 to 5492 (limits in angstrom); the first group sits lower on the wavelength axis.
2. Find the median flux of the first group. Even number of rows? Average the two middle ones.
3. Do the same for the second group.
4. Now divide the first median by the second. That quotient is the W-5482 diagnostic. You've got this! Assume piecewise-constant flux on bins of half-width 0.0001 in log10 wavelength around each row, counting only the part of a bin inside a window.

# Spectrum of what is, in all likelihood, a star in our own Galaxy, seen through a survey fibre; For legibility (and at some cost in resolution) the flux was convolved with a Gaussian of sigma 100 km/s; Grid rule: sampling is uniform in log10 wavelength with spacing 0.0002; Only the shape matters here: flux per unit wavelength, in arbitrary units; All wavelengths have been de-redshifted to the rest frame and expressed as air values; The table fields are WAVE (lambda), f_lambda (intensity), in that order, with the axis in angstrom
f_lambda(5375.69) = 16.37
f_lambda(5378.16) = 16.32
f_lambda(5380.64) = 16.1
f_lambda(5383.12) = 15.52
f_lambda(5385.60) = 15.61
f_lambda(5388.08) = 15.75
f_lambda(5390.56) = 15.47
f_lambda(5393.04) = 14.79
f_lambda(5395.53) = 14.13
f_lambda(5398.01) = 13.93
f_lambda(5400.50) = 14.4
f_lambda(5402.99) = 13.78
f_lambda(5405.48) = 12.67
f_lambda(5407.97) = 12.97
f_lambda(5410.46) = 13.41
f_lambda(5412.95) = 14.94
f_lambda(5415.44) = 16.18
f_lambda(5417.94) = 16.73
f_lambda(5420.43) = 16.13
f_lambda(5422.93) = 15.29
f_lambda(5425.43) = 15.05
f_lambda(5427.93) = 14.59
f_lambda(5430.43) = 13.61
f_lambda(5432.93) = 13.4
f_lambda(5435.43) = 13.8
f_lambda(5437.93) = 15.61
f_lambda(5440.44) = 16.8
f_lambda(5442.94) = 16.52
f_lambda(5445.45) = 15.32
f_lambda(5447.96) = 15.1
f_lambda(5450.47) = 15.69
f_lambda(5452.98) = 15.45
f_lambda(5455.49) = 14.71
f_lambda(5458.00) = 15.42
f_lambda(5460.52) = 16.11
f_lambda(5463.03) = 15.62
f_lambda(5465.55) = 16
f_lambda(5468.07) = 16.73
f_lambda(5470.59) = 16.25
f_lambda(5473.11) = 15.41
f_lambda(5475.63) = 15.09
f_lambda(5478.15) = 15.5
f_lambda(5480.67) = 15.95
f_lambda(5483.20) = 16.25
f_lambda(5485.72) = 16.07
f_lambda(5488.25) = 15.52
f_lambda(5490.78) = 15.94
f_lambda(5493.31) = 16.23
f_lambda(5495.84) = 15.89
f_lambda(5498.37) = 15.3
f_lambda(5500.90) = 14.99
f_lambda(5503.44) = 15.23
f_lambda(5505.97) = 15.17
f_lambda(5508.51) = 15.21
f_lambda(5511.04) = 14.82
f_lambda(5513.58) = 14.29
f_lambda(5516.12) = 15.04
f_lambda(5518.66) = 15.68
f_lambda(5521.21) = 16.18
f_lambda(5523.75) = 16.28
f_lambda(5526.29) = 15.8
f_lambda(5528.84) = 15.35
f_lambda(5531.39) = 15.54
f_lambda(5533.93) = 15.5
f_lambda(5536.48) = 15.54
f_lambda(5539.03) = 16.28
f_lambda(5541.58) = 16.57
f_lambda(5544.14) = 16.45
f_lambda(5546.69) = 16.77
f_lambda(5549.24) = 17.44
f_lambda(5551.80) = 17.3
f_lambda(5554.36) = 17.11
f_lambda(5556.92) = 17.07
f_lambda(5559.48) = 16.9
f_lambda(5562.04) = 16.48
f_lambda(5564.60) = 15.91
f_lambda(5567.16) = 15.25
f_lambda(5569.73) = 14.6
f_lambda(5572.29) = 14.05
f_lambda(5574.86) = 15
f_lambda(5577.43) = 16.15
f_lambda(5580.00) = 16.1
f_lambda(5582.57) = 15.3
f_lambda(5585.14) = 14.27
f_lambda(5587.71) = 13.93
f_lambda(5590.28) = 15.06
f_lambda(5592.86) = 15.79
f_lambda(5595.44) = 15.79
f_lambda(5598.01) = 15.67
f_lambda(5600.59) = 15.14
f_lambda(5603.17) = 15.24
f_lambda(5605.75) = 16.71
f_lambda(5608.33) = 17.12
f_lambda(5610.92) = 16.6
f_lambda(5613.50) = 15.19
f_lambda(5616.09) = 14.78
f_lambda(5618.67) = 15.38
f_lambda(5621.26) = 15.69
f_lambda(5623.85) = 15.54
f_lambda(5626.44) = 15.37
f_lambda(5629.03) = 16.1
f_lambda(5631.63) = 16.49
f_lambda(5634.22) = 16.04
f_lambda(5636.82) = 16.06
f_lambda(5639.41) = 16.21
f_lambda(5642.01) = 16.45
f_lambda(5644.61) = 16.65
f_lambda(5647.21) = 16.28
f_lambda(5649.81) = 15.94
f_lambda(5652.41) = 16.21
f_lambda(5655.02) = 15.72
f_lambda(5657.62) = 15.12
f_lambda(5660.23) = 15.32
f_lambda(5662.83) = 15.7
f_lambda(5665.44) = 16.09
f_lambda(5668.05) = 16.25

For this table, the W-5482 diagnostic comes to 1.00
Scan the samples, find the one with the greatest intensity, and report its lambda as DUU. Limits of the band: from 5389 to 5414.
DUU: 5390.56 angstrom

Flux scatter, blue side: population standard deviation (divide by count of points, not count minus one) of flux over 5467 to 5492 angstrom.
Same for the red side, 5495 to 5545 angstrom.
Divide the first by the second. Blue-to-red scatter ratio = 0.80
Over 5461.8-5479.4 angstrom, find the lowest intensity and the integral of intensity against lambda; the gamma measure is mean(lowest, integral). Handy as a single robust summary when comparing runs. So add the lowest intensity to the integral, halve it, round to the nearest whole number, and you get 147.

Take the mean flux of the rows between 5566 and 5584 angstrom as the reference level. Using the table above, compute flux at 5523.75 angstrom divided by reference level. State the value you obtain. 1.07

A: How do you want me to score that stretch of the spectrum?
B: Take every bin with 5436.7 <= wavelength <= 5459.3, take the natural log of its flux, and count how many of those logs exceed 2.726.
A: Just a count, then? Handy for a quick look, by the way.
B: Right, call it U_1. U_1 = 7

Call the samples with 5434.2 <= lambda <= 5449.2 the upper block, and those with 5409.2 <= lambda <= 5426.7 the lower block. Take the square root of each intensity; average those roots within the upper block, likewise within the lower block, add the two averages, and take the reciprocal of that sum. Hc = 0.127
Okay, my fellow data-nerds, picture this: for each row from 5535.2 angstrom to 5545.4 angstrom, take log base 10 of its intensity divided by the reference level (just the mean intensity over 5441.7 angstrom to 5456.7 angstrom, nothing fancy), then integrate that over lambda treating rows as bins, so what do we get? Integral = 0.21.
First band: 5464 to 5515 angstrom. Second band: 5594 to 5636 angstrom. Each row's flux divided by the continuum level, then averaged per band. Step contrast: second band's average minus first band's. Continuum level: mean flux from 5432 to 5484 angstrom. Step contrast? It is 0.014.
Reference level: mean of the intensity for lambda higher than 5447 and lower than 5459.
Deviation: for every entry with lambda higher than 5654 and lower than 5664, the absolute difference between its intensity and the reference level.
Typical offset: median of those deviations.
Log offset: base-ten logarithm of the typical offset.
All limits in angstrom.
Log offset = -0.54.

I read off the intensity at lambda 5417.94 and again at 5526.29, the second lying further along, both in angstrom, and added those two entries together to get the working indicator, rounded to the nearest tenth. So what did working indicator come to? 32.5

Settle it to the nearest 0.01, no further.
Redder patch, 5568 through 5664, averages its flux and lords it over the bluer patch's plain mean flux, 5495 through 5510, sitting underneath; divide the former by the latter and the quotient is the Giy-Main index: 1.02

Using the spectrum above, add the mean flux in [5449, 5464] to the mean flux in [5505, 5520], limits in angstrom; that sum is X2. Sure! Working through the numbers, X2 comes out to 30.5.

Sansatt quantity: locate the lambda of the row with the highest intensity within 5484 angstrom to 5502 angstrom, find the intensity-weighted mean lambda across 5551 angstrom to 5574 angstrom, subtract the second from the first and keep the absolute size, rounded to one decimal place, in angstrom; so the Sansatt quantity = 68.3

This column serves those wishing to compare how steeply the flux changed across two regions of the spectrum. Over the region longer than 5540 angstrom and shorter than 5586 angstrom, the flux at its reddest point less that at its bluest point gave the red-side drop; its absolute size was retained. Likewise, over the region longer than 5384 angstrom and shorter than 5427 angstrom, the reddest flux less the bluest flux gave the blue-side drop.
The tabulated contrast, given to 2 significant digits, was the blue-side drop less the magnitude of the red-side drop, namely -2.9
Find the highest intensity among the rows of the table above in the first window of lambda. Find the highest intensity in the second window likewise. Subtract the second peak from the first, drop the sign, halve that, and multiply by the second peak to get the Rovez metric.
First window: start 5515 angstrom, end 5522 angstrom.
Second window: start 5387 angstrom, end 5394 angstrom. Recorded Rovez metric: 3.4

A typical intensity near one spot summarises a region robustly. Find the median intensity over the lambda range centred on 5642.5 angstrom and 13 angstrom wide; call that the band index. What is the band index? 16.3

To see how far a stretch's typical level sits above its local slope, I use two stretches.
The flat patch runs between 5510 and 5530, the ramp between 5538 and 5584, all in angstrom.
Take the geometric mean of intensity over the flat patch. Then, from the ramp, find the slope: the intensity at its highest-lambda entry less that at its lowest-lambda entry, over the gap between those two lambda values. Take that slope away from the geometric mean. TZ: 15.4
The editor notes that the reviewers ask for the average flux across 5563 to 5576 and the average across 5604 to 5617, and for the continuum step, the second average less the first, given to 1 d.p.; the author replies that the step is 1.1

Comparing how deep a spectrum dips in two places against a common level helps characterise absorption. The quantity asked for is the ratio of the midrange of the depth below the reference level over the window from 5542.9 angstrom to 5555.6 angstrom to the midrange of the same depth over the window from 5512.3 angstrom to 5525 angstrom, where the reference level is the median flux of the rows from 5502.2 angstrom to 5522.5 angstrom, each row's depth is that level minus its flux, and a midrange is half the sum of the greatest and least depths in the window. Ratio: 18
